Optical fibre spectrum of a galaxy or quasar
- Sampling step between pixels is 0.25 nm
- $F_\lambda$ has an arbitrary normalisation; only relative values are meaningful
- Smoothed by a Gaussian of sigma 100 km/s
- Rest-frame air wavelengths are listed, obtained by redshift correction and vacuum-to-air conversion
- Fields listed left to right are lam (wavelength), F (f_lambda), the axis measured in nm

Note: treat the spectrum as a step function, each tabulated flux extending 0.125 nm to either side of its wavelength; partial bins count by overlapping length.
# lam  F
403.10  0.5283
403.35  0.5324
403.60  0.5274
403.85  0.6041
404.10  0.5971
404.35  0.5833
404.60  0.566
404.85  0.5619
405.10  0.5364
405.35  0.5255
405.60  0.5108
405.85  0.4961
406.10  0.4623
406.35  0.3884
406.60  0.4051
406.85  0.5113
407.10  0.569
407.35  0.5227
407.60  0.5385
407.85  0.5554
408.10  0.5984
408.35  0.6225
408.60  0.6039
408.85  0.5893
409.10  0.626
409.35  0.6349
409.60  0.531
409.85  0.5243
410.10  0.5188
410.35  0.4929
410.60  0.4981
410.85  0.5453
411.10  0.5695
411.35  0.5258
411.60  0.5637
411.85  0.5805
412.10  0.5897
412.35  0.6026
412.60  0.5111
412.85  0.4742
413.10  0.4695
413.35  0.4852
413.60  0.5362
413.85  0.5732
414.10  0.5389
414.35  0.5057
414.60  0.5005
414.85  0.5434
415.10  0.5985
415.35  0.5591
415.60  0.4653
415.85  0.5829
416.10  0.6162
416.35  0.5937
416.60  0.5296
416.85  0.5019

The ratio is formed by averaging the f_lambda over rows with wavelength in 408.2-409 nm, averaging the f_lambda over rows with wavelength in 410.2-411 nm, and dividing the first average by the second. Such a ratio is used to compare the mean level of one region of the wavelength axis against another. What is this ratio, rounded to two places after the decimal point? 1.18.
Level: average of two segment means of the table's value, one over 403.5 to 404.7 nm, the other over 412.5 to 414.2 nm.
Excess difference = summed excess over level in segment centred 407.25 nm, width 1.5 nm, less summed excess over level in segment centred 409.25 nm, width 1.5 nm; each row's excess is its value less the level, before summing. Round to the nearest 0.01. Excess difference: -0.41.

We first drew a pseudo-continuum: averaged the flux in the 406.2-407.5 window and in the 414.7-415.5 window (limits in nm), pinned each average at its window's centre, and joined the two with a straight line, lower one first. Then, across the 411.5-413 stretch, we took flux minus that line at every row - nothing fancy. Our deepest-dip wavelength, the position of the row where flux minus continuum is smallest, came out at 412.85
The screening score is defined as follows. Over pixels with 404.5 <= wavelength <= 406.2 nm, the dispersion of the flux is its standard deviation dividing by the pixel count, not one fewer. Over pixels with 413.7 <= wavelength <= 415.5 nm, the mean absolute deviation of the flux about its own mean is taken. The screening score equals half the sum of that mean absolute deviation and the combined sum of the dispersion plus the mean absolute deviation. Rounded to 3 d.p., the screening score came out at 0.044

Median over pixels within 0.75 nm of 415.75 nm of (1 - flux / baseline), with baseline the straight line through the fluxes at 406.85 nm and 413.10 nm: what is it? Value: -0.30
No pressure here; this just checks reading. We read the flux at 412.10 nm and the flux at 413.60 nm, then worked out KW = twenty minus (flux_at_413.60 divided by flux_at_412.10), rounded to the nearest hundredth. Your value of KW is 19.09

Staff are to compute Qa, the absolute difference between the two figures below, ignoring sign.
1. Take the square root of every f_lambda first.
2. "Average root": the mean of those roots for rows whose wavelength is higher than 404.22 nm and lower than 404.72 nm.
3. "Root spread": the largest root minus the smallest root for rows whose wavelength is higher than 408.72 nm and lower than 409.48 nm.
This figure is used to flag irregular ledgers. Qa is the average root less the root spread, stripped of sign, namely 0.73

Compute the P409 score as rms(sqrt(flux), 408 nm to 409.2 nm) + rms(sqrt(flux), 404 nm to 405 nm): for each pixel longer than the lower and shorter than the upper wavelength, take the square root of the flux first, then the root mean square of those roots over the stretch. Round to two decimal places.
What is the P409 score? 1.54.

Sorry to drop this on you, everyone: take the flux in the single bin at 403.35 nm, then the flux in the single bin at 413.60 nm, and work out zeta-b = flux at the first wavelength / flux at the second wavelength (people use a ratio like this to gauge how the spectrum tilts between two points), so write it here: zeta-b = 0.99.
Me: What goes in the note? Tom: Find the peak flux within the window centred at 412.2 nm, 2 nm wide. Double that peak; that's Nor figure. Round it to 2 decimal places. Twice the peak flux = 1.21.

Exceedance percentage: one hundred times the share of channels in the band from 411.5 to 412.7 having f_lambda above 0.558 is 80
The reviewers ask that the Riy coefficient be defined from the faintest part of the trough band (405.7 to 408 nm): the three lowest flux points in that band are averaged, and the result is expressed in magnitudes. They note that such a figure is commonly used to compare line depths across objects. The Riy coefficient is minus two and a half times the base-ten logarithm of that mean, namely 0.95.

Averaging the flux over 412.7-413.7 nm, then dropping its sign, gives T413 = 0.491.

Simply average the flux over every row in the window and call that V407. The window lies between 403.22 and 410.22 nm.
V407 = 0.544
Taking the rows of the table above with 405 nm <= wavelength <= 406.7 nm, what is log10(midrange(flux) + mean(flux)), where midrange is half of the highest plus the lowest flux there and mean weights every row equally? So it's -0.03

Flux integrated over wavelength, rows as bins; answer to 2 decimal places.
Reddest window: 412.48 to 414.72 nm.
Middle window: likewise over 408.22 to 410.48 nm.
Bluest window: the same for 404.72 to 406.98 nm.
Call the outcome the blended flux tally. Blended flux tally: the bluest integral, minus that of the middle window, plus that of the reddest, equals 0.96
